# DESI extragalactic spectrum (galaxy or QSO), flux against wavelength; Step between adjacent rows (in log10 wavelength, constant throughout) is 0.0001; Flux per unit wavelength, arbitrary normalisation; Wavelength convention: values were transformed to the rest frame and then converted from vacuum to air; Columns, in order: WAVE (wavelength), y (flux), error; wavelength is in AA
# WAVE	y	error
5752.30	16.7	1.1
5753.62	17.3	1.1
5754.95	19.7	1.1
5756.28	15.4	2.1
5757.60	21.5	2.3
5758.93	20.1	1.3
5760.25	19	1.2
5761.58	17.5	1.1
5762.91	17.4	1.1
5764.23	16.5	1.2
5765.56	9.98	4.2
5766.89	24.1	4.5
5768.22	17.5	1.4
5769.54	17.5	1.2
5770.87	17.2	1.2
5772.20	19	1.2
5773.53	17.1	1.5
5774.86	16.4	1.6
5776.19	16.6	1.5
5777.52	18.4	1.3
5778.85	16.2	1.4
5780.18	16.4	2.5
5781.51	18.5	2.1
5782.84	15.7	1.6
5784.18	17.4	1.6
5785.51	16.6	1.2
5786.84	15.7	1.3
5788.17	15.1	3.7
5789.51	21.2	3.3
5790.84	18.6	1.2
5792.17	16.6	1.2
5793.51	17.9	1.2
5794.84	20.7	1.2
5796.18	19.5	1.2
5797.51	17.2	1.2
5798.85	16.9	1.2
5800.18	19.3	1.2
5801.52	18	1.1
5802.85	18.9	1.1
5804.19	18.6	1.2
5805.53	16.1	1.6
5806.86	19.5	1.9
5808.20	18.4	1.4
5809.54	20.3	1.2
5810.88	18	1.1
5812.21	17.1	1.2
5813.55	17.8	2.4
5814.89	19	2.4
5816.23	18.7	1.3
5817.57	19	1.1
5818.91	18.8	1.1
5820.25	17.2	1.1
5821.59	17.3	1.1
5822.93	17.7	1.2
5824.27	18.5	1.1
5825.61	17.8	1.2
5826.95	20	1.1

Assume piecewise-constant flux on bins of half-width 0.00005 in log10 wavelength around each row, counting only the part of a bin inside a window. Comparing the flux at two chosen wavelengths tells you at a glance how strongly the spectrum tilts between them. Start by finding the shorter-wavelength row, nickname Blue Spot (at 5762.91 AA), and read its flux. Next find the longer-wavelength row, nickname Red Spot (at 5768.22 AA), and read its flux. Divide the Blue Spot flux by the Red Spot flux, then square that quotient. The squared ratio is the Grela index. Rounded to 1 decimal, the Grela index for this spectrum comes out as 1.0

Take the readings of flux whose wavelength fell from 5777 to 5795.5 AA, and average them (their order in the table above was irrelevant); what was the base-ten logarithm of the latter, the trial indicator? 1.243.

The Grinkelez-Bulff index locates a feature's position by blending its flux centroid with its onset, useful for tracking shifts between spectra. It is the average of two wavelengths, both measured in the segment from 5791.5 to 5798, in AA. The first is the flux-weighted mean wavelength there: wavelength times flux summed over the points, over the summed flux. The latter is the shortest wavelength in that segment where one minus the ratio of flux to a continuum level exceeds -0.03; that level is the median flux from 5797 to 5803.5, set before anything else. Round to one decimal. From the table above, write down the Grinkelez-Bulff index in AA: 5793.5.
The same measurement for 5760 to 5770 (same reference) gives 5763.2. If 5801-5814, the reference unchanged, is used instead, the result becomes 5804.5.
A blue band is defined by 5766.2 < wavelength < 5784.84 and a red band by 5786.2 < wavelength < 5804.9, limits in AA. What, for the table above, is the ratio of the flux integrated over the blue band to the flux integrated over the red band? 0.97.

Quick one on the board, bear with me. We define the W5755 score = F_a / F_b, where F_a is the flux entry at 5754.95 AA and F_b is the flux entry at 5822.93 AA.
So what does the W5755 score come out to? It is 1.11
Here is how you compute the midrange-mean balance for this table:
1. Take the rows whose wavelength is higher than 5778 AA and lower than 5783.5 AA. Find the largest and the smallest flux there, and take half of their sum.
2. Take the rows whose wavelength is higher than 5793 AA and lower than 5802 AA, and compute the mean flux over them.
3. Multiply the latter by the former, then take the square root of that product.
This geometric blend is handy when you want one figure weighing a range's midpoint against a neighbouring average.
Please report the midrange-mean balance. 17.8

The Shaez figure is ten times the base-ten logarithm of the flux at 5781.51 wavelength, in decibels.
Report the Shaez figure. 12.7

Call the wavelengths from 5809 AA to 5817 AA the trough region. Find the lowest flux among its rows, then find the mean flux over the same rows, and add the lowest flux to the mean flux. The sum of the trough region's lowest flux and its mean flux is 35.6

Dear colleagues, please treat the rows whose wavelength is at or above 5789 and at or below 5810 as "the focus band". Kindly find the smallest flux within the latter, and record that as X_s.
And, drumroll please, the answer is 16.1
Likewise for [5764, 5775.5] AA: 9.98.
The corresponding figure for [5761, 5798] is 9.98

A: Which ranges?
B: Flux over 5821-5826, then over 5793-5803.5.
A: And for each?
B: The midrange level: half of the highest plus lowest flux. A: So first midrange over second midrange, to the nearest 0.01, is 0.95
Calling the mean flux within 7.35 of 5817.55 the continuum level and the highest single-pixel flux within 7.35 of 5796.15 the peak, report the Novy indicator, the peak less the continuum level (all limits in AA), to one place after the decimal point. 3.1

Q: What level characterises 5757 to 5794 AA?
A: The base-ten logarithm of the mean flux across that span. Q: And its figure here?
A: 1.24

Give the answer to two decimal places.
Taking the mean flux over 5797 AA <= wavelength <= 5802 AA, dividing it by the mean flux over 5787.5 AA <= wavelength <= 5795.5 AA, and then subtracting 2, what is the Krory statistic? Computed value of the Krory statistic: -1.03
